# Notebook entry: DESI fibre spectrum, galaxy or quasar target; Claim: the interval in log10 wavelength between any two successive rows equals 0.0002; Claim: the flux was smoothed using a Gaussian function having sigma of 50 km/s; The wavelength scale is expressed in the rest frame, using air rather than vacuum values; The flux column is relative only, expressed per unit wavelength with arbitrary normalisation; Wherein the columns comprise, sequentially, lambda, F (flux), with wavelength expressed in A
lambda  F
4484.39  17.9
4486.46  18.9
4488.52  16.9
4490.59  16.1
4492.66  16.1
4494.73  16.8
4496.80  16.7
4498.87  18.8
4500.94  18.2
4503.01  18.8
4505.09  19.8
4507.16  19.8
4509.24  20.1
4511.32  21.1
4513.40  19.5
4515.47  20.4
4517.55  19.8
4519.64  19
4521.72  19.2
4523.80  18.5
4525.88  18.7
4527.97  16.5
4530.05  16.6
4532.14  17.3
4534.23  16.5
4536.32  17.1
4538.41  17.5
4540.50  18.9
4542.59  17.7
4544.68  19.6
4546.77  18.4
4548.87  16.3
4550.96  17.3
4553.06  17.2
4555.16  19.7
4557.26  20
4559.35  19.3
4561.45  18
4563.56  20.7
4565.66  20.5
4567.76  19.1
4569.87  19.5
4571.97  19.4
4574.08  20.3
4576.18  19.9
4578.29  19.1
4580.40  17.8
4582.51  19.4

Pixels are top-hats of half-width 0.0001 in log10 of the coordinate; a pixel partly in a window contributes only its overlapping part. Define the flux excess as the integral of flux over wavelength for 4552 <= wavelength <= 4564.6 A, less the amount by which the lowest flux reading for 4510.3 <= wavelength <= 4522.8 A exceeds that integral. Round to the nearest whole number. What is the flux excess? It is 463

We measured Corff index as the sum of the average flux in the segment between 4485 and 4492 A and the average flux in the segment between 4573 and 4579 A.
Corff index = 37.1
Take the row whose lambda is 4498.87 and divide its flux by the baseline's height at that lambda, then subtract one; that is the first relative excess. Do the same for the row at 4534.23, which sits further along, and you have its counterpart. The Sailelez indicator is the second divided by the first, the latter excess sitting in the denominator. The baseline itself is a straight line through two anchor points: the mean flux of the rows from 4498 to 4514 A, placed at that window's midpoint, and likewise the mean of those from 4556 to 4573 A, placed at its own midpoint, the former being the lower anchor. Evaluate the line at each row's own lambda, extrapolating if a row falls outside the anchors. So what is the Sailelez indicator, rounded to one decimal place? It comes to 4.3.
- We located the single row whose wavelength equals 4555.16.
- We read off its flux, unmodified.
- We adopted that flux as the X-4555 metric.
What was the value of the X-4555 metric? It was 19.7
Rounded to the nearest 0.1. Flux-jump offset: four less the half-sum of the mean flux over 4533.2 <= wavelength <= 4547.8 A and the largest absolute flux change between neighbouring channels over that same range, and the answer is -5.9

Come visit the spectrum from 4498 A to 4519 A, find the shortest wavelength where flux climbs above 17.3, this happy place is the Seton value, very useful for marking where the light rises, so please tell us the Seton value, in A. 4498.87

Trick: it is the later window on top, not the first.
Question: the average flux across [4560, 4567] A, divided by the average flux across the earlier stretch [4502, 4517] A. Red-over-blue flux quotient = 0.99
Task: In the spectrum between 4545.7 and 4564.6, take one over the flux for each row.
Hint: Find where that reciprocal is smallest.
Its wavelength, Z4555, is 4563.56 A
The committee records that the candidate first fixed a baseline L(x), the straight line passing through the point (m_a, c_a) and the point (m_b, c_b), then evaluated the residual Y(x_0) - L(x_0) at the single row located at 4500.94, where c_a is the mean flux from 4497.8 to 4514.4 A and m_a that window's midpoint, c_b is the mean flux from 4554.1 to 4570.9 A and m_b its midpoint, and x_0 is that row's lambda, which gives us -1.30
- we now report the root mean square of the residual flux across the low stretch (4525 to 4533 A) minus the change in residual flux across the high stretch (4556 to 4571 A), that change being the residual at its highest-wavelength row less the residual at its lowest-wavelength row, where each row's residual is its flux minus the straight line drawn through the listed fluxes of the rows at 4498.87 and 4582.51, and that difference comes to 2.5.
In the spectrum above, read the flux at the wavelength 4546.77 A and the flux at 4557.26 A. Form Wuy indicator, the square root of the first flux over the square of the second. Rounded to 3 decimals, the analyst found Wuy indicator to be 0.214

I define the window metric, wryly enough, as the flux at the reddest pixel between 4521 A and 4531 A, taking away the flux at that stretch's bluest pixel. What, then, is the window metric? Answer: -2.6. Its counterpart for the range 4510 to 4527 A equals -2.4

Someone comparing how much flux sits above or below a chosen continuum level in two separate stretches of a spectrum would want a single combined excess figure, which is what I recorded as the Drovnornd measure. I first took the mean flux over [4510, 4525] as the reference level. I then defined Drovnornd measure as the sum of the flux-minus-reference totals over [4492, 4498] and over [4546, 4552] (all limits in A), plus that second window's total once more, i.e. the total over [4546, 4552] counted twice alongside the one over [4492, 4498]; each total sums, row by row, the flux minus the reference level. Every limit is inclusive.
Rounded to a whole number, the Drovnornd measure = -23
